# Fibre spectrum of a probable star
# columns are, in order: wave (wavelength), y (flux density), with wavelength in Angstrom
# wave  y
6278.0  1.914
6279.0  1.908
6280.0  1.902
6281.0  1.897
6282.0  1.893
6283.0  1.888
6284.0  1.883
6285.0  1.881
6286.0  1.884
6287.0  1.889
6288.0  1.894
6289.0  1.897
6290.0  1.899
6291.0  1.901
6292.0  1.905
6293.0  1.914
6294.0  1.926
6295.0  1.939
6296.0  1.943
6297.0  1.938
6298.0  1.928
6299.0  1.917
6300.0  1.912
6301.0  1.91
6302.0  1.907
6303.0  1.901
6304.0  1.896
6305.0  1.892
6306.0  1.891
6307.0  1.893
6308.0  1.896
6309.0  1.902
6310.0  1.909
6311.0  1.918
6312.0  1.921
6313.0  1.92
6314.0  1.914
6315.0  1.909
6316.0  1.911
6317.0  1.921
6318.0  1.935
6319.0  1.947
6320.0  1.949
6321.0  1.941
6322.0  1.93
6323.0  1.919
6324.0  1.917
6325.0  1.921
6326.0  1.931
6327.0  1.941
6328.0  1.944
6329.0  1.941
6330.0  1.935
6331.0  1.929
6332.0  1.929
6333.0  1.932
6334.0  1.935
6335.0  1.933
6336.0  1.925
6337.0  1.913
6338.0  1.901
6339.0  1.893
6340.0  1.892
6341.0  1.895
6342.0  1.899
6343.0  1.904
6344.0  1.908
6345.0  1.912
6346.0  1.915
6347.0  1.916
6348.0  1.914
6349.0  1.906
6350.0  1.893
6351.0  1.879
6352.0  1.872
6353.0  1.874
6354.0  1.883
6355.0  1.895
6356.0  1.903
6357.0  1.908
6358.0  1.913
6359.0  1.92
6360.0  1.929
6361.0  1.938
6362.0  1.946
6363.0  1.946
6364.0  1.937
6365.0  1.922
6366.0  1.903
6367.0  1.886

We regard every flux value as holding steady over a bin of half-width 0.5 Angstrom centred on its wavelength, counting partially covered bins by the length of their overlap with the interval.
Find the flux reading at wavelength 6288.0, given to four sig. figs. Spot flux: 1.894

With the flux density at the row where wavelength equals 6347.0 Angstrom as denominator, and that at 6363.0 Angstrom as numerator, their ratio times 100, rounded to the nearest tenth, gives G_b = 101.6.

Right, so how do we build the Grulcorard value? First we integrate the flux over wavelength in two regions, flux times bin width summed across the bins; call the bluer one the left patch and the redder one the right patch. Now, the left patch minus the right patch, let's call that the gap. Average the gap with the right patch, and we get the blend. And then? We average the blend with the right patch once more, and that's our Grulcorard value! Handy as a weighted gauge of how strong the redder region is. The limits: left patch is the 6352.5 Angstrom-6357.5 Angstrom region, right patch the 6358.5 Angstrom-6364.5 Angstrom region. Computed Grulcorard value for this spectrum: 8.2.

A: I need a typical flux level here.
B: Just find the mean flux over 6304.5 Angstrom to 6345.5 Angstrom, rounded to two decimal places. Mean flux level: 1.92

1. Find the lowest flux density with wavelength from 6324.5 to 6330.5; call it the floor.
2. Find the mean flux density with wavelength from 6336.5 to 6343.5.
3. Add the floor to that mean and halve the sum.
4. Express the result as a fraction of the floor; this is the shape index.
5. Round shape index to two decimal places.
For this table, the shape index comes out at 0.99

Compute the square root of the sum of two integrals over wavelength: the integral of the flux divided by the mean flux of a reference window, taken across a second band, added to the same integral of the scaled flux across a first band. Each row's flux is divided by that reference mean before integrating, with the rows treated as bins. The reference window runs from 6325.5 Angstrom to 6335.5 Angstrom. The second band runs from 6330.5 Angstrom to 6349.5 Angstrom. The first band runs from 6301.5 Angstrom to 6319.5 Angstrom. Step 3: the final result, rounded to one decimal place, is 6.0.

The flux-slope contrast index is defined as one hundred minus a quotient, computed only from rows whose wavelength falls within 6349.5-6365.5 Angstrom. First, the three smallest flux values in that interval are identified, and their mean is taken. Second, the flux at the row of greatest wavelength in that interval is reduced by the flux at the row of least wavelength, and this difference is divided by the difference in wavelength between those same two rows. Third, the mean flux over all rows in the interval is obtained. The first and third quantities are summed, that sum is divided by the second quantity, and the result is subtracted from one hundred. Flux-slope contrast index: -1858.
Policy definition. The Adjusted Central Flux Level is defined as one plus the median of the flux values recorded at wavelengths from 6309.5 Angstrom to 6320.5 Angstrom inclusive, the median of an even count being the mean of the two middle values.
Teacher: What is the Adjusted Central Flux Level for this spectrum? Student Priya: 2.92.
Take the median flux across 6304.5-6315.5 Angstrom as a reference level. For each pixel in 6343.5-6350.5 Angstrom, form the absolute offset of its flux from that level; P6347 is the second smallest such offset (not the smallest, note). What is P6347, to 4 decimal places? 0.0030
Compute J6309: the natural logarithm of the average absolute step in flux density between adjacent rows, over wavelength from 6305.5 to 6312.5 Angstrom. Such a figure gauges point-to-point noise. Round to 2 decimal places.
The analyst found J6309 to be -5.30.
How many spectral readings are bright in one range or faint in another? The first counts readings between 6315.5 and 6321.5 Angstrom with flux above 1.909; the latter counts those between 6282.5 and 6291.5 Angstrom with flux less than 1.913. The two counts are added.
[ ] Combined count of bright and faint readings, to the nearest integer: 15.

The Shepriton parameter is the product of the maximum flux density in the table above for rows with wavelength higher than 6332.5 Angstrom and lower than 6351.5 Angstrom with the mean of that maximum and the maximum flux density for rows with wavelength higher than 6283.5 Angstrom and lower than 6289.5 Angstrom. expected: 3.71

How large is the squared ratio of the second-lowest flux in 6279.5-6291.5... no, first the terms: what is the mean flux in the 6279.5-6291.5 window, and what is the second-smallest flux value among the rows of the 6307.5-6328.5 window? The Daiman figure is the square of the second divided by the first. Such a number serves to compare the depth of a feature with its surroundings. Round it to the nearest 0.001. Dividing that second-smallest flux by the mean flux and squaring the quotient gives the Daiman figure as 1.010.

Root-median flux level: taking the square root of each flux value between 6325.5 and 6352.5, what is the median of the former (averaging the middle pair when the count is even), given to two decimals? 1.38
